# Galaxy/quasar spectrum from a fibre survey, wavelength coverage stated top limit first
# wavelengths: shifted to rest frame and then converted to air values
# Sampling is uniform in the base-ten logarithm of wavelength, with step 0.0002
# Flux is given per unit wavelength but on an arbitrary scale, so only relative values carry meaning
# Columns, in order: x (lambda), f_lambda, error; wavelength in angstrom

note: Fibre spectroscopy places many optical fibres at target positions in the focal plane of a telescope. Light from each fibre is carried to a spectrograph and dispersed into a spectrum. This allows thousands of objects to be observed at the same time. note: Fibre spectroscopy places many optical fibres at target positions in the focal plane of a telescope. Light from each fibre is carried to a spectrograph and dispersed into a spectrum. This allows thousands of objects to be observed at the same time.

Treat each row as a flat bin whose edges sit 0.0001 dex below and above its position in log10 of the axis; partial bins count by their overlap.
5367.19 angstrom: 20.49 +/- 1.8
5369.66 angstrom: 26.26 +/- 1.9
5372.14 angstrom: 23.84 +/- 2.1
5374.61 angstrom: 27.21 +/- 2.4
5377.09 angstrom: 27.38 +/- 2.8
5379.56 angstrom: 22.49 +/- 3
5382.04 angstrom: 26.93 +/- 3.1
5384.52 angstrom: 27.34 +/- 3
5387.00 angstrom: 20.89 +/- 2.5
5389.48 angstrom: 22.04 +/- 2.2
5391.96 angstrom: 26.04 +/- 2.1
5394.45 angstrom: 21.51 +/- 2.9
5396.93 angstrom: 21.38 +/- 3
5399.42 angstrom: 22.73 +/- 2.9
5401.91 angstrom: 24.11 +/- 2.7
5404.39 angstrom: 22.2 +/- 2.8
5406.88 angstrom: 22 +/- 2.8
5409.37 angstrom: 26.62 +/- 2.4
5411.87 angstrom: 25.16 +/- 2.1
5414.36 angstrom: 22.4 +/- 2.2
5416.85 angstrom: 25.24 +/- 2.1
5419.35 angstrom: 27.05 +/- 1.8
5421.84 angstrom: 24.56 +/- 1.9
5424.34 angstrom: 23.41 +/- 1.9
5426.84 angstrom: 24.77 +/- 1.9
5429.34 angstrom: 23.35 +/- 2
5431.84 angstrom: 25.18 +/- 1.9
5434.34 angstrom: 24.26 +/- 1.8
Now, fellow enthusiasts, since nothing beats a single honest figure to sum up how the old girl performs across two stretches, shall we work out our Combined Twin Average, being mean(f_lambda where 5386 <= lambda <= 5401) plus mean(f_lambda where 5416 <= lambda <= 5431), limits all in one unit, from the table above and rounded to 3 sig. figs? 47.2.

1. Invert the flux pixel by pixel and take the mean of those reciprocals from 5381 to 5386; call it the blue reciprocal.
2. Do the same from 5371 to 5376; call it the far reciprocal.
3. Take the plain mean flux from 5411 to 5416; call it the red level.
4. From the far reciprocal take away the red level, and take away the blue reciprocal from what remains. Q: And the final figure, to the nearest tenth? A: -23.8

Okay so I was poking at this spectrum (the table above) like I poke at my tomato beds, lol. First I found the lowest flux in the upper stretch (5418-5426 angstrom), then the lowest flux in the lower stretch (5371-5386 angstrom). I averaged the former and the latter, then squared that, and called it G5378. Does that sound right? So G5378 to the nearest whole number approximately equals 527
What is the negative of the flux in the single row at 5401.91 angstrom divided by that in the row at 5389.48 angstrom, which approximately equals -1.09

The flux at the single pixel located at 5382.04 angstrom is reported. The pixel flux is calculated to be 26.93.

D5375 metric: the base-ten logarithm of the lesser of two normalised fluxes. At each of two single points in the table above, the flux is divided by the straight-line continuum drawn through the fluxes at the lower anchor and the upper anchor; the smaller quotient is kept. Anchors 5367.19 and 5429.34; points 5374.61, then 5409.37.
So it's 0.074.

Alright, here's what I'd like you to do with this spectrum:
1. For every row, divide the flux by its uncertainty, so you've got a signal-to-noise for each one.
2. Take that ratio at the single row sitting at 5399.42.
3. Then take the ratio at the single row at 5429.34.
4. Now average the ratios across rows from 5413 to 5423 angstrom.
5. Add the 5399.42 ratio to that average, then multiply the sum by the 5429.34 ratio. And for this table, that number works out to 238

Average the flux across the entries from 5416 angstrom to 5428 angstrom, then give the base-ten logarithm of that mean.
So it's 1.40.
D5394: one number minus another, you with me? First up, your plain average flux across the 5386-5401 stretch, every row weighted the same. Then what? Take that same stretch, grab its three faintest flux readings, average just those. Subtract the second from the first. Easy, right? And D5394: 1.2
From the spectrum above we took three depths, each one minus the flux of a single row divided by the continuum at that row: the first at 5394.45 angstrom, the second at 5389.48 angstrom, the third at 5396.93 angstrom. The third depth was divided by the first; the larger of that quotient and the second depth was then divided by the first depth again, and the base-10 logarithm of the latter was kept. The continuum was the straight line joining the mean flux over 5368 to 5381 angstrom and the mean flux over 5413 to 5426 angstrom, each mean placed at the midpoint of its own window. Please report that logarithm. 0.9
